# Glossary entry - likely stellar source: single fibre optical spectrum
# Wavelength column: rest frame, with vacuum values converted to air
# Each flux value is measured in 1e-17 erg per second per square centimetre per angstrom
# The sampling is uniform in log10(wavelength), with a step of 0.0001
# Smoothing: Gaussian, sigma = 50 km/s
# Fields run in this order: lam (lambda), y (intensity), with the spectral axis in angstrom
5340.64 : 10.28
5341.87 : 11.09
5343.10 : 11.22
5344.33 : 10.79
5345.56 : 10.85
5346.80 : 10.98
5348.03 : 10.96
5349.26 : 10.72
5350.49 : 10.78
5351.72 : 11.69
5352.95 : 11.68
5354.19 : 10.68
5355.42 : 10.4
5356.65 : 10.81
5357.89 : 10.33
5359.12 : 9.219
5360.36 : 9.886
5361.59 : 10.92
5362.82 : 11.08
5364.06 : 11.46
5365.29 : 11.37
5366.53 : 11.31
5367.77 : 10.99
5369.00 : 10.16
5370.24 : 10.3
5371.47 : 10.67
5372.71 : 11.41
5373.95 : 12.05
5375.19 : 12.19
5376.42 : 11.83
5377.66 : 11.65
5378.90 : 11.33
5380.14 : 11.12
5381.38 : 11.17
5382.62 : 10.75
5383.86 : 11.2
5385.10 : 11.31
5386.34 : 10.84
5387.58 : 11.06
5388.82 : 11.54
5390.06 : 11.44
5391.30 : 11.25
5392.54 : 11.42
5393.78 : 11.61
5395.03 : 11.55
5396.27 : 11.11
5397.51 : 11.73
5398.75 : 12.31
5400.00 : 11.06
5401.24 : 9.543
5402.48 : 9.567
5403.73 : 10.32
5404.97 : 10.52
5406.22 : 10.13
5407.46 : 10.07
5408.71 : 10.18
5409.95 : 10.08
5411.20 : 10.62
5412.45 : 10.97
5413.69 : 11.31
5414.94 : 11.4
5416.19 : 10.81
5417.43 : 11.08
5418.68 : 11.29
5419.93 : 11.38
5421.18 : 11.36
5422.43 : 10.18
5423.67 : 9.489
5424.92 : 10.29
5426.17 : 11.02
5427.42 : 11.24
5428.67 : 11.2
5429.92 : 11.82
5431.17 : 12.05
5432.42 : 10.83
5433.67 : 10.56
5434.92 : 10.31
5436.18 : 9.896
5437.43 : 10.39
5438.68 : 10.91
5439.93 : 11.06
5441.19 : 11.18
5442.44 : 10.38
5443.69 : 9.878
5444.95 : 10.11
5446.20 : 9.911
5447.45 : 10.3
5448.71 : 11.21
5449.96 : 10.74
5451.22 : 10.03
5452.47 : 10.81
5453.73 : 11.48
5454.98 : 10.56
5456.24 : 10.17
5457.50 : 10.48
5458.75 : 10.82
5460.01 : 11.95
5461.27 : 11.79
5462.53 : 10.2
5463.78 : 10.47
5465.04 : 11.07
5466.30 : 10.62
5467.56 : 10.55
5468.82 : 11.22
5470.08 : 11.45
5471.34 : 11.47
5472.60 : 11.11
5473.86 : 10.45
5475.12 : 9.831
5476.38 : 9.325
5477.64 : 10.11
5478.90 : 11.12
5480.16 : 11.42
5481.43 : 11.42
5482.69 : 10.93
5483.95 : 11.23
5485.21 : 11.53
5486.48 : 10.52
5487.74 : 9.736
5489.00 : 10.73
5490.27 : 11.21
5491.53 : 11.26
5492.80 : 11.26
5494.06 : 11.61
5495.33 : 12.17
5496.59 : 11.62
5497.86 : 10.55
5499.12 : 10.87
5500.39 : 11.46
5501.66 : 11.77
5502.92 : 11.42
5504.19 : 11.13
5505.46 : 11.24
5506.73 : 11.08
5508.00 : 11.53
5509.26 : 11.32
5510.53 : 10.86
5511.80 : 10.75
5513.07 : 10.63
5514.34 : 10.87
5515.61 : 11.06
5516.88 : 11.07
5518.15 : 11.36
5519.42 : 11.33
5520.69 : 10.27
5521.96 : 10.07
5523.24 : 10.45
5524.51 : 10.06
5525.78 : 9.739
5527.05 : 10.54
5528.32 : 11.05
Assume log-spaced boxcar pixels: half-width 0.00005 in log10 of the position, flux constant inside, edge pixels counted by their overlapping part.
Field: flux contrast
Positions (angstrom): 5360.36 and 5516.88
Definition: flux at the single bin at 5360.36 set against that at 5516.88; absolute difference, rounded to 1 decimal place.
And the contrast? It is 1.2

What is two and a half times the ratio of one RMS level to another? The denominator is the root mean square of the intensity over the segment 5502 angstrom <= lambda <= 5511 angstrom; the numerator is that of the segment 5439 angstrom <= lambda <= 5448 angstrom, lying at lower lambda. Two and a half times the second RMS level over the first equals 2.32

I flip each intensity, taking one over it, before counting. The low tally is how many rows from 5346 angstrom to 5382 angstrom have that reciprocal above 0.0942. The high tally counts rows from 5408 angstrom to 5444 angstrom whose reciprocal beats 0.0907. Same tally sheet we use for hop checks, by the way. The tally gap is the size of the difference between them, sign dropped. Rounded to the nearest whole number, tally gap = 11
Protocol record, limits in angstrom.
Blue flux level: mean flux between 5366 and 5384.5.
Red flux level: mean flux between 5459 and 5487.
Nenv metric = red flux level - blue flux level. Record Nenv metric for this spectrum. -0.3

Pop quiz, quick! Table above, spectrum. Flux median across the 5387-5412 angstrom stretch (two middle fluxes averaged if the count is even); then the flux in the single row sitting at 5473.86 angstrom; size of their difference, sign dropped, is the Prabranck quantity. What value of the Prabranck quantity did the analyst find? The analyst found 0.61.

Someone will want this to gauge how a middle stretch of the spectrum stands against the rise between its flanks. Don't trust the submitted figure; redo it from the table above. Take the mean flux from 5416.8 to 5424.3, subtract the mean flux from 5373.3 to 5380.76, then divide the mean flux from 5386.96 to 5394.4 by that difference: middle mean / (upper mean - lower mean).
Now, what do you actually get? -13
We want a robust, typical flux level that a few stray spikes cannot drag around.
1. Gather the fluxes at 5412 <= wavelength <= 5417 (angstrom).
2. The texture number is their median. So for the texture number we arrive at 11.1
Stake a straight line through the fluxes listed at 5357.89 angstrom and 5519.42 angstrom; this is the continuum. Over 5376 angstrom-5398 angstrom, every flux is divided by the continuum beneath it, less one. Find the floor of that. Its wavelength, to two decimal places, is 5382.62 angstrom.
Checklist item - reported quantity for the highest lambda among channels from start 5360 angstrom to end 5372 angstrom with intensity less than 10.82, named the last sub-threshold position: 5371.47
